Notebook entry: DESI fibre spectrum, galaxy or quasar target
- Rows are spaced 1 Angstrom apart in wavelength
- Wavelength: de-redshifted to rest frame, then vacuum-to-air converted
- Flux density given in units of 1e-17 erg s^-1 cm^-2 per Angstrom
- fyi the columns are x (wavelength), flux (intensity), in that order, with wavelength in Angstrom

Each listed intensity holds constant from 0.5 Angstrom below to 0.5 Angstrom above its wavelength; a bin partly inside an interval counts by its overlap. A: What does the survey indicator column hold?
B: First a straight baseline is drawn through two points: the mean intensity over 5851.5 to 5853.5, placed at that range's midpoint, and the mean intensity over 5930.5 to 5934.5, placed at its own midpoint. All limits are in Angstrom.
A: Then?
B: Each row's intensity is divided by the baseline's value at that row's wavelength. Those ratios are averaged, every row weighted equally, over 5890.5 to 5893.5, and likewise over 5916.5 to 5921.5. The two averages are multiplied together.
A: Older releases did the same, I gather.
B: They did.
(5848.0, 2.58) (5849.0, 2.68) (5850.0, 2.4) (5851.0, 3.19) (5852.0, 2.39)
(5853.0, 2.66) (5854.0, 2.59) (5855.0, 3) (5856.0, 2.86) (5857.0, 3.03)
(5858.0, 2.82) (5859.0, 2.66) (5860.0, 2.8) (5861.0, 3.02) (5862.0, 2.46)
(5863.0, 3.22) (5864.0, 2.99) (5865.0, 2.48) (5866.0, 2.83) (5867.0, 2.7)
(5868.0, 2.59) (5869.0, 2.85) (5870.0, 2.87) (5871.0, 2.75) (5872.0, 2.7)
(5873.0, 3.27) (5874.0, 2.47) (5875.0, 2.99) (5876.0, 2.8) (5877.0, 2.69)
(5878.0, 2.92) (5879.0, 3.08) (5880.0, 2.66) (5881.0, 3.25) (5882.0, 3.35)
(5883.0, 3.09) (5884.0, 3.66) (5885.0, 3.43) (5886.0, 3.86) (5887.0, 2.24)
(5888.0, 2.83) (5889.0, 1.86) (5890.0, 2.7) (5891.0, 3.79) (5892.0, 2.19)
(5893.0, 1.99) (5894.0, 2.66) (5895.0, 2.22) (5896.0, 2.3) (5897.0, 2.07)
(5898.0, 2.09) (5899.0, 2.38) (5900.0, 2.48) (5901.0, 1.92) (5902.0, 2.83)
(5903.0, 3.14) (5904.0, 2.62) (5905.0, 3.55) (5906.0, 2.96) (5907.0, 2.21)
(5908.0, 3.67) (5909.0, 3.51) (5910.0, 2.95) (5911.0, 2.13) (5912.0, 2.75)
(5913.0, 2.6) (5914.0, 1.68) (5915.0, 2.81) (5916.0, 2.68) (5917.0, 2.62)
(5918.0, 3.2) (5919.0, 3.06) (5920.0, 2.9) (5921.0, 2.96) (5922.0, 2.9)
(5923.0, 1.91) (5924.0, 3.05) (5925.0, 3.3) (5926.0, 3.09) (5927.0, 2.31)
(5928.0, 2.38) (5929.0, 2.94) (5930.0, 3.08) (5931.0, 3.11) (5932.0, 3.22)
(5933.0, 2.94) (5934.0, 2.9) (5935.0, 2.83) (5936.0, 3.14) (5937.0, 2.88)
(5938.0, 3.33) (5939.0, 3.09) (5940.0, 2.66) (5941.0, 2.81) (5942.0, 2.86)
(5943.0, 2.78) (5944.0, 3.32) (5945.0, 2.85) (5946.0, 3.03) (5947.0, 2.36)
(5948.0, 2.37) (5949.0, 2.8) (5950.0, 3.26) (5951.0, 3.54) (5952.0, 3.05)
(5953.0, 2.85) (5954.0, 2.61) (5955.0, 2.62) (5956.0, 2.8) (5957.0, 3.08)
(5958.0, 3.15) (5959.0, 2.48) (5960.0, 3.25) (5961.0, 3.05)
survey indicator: 0.95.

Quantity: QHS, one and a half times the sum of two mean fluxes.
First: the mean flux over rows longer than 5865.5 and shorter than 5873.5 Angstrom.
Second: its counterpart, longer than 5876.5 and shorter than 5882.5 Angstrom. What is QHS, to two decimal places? 8.72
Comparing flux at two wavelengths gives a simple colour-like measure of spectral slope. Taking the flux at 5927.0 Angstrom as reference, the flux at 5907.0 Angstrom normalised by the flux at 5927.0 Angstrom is 0.96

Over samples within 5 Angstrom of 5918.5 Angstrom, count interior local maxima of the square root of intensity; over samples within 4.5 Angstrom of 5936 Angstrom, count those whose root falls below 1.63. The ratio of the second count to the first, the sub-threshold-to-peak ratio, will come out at 0.0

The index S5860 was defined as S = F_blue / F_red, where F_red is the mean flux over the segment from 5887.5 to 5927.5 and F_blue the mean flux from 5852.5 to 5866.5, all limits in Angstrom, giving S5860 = 1.054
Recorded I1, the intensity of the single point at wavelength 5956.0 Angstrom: 2.8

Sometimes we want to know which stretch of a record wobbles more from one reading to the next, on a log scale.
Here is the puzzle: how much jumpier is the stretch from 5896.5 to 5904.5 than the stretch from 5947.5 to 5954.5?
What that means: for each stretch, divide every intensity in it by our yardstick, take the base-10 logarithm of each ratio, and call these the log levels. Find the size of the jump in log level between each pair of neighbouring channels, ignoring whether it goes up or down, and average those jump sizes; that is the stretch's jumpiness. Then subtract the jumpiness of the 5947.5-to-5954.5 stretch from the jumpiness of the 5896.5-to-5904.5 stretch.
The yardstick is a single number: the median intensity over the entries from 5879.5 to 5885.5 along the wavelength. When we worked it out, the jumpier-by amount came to 0.02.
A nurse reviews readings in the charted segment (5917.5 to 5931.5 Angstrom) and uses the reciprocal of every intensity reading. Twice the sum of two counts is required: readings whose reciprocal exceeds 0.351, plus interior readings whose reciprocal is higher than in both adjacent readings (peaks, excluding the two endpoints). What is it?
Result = 12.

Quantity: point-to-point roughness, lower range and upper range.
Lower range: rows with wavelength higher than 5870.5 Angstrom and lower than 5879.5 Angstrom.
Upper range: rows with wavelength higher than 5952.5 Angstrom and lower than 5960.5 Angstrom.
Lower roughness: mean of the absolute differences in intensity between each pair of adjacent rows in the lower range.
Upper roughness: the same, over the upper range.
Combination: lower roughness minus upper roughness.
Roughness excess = 0.0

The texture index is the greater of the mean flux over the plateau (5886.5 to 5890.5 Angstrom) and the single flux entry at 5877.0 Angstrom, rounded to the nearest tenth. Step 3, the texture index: 2.7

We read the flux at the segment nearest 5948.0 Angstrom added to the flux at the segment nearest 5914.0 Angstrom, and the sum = 4.05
